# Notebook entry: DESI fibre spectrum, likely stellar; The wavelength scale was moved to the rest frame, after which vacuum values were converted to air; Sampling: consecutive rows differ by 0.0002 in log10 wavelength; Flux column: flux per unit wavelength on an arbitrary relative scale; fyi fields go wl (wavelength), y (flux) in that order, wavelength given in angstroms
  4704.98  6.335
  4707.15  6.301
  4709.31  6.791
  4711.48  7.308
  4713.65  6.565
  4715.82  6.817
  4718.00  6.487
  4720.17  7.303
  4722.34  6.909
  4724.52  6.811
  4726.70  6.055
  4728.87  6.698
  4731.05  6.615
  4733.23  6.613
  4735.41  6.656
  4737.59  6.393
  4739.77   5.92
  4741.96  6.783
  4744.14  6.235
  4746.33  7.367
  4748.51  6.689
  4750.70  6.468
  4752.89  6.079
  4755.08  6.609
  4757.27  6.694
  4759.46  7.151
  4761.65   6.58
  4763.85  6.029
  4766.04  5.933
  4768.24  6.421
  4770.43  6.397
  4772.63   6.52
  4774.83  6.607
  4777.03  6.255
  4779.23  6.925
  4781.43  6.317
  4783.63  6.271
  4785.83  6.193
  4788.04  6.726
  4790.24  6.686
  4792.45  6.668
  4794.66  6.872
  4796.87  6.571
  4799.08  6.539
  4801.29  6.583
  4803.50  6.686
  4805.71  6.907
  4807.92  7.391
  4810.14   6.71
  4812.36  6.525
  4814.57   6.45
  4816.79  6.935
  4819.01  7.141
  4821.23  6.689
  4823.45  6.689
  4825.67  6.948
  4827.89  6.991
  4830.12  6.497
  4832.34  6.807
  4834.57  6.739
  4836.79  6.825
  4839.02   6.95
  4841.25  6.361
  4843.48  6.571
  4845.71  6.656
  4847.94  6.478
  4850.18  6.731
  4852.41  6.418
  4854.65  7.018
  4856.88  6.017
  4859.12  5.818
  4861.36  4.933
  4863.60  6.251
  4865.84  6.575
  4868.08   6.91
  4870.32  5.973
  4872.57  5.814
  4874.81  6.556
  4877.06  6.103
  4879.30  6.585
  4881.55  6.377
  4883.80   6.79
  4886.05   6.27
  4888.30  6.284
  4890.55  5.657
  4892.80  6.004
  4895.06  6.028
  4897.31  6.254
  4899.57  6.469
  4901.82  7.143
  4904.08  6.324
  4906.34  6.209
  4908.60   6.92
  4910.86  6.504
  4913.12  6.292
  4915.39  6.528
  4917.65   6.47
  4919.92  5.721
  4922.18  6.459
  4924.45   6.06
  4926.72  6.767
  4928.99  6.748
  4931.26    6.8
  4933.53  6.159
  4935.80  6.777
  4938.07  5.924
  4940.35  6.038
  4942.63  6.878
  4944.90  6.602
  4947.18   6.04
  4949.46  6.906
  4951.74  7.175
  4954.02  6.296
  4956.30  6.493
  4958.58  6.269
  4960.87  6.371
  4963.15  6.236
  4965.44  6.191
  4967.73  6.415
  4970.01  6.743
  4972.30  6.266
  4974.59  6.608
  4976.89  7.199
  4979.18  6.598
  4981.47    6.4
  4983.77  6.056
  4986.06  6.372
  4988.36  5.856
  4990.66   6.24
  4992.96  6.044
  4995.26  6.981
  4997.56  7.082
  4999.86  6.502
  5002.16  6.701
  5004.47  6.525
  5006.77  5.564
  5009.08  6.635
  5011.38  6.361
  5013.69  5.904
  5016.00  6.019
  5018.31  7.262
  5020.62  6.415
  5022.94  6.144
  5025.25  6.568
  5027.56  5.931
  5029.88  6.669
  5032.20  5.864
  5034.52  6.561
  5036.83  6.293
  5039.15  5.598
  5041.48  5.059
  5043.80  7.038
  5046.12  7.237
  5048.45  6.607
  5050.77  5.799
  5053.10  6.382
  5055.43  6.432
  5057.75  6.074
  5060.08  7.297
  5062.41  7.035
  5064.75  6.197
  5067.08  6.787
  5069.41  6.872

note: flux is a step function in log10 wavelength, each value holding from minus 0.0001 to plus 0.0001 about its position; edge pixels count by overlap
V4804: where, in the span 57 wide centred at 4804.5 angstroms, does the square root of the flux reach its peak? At 4807.92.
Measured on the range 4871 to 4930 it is 4901.82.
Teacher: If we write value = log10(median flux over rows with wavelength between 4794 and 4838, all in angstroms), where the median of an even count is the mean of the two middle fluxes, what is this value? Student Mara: 0.828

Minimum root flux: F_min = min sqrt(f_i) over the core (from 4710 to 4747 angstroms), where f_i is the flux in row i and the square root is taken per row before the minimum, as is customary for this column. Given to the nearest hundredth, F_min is 2.43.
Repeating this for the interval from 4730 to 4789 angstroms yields 2.43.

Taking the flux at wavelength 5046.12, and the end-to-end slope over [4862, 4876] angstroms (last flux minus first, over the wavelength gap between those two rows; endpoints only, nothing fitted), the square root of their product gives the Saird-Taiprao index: 0.44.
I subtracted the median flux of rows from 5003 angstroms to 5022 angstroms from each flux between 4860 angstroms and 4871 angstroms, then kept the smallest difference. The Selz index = -1.5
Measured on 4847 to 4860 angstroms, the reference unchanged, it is -0.6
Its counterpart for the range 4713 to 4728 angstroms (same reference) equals -0.3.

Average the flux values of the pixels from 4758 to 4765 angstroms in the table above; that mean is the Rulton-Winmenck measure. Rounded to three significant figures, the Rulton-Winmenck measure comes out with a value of 6.59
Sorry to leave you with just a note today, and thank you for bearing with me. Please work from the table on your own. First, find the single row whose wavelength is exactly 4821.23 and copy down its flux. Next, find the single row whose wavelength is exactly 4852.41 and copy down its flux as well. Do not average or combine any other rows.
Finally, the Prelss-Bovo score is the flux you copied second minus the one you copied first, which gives -0.27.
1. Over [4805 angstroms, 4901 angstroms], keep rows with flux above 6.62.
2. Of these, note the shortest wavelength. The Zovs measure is 4805.71 angstroms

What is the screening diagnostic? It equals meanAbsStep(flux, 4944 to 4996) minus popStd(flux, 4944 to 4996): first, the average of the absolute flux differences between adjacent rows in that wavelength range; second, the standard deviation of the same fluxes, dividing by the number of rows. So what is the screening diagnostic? 0.046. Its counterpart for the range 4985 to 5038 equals 0.126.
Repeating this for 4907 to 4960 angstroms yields 0.087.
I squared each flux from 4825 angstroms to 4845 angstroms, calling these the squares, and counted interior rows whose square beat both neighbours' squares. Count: 3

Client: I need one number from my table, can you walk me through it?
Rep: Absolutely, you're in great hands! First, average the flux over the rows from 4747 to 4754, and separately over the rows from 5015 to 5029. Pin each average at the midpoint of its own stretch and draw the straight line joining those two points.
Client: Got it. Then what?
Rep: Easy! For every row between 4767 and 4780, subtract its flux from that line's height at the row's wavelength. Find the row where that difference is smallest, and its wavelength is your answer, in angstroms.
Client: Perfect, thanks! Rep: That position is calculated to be 4779.23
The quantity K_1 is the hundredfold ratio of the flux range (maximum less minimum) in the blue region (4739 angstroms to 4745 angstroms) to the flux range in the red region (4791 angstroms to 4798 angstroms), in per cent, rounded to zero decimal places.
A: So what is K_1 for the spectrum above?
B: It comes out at 287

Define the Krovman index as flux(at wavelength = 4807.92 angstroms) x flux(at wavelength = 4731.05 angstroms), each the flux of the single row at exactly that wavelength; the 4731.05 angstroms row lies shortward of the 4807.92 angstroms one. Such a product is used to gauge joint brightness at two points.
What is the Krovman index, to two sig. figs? 49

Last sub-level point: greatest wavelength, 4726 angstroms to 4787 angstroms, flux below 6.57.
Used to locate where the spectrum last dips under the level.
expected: 4785.83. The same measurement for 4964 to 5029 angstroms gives 5027.56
